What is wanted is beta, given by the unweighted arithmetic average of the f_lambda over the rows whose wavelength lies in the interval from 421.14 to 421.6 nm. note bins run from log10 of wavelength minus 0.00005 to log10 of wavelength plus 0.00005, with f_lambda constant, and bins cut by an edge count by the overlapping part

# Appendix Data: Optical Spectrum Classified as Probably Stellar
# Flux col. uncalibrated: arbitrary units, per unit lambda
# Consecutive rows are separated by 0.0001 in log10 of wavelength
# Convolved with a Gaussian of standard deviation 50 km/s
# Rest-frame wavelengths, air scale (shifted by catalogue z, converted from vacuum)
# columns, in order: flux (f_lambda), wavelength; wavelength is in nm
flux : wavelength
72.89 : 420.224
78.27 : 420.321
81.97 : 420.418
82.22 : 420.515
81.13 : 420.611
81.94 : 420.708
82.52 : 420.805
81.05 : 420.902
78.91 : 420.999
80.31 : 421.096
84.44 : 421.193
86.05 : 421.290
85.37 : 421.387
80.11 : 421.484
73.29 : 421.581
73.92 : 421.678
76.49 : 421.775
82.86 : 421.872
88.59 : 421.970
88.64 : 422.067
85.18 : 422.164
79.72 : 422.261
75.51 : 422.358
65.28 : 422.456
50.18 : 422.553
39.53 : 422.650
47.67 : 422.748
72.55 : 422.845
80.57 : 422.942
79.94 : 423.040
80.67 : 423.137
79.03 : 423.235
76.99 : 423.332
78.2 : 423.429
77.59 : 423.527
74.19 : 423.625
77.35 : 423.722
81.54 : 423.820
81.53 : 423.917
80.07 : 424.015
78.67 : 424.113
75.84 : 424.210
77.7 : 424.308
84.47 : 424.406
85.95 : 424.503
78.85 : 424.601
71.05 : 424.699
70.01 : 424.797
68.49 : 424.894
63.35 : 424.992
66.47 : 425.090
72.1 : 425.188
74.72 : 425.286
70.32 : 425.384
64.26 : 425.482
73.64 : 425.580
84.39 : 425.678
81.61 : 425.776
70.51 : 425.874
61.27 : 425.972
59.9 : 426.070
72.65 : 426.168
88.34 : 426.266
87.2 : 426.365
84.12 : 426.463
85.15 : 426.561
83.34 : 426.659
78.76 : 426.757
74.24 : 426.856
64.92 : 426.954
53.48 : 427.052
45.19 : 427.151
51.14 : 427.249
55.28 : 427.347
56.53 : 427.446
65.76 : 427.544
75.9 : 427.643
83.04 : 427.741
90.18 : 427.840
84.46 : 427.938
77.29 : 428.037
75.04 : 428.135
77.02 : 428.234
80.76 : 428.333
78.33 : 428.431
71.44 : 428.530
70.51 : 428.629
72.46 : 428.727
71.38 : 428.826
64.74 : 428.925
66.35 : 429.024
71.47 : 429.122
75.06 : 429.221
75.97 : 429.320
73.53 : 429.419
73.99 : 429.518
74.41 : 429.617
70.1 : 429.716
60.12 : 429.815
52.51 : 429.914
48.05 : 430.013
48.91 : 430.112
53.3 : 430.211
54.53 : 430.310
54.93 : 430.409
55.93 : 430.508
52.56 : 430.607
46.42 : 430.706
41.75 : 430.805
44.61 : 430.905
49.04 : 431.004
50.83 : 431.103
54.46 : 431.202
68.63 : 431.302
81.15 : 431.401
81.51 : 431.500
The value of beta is 82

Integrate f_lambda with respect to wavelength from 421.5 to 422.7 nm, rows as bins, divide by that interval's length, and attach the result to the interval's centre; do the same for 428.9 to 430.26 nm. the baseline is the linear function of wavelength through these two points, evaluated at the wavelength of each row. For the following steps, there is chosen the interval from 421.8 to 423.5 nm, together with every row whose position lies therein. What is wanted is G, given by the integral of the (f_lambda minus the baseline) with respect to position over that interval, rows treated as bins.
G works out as 1.5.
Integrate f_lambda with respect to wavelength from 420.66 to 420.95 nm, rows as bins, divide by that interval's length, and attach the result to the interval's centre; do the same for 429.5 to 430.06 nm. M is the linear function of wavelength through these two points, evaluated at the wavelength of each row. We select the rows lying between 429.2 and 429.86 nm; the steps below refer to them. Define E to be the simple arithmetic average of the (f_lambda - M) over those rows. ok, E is 9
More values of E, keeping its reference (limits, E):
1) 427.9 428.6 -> 12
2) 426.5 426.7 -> 15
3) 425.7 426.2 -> -2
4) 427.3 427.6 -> -8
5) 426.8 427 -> 1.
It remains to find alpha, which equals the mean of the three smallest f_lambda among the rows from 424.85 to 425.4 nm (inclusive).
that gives 66.1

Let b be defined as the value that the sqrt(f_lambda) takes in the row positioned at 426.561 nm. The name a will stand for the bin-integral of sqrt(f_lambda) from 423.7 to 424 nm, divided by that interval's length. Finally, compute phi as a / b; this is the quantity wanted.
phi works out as 0.97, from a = 9.0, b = 9.23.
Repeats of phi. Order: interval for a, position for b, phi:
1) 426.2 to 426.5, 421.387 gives 1.00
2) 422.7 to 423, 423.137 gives 0.91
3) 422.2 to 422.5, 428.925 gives 1.07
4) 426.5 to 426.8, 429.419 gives 1.06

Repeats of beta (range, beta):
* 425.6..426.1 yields 72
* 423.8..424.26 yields 80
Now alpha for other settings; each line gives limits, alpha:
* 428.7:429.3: 67.5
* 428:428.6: 74.5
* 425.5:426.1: 63.9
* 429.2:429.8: 72.5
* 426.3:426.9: 78.8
